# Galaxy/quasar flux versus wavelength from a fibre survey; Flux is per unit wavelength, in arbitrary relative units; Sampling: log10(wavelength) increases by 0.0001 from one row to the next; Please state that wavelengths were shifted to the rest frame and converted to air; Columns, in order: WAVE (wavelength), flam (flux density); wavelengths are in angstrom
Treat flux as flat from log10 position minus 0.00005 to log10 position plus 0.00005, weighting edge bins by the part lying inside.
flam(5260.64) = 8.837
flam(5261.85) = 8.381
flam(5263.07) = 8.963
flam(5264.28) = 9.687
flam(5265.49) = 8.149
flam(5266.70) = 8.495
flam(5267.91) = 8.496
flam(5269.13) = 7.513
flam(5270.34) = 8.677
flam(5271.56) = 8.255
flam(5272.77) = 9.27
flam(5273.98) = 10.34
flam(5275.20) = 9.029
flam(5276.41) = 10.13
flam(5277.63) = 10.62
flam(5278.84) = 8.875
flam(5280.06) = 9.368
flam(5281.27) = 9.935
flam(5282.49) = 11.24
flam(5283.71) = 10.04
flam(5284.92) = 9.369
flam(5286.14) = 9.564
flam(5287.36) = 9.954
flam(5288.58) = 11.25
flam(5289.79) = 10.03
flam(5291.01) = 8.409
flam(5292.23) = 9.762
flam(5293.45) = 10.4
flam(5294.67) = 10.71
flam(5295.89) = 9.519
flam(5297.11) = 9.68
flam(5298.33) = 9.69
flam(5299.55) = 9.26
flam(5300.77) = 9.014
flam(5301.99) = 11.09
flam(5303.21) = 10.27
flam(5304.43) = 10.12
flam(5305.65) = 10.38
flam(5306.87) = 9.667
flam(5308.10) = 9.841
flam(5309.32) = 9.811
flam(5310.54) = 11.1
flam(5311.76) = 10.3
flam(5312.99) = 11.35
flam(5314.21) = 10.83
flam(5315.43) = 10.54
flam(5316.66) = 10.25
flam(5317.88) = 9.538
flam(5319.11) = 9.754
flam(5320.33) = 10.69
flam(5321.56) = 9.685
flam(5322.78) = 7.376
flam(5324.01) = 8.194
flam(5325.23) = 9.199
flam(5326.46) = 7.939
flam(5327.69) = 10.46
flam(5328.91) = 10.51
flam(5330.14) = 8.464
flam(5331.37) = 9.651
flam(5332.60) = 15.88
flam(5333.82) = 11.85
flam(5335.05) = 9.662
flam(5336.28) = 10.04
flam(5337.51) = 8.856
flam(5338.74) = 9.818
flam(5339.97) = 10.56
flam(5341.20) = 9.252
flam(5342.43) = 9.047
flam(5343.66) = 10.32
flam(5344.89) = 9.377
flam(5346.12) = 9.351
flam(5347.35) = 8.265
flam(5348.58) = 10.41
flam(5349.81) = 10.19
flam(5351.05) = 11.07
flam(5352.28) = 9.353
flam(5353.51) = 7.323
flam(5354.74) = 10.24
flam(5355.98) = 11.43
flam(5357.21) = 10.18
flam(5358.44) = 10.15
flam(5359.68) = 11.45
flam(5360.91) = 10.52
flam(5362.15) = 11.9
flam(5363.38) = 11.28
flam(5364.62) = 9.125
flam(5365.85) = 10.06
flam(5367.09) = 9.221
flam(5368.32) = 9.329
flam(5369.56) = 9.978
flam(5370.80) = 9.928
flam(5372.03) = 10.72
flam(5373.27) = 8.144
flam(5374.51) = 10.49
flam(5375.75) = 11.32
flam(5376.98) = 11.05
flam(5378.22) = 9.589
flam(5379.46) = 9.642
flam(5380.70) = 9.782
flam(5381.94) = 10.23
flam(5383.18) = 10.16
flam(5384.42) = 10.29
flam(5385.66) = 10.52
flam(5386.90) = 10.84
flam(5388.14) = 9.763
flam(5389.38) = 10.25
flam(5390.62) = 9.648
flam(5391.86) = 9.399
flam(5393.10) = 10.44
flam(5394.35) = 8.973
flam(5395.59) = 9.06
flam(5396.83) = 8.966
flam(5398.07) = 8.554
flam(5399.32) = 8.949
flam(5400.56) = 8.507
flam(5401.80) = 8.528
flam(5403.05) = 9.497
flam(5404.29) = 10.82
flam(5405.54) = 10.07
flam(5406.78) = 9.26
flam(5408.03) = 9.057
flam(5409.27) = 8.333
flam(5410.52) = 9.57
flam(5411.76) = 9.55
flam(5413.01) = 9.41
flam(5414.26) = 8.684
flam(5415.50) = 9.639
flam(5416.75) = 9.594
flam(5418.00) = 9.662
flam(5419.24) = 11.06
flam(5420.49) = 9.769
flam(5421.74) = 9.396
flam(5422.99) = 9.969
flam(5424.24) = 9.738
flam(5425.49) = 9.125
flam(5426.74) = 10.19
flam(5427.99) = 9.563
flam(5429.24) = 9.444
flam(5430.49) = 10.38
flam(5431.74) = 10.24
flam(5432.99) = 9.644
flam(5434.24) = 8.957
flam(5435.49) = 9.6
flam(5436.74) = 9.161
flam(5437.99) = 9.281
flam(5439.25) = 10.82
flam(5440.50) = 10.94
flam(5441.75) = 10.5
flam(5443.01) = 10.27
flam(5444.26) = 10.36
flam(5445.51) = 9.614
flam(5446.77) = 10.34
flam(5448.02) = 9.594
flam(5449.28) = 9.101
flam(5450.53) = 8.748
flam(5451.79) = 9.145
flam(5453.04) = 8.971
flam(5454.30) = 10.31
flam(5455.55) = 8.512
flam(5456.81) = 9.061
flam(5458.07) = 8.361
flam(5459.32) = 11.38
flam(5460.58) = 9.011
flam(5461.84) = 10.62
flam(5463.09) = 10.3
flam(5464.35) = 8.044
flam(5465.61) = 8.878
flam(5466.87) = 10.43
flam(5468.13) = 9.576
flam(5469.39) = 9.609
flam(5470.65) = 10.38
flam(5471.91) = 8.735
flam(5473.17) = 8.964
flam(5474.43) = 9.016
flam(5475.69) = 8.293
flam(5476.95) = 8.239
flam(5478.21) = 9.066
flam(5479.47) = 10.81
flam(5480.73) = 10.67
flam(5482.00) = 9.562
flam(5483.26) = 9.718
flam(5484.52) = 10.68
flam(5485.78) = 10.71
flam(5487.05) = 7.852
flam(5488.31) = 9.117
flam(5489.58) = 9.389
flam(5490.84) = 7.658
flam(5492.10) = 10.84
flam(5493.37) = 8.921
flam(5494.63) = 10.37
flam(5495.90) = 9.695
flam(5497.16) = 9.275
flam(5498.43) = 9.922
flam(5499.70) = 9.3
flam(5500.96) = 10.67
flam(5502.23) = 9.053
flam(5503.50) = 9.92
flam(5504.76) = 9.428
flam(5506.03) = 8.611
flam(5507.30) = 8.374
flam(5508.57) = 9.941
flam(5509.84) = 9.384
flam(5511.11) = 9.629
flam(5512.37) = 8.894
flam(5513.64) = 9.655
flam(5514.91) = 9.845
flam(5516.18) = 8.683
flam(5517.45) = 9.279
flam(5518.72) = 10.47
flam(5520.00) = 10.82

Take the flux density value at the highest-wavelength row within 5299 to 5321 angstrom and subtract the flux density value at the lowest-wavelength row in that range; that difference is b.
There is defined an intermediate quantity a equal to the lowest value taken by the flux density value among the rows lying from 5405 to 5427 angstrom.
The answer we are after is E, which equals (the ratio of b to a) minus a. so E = -8.2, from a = 8.333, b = 1.4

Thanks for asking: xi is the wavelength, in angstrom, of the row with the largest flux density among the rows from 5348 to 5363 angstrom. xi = 5362.15 angstrom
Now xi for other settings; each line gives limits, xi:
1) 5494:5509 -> 5500.96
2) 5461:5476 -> 5461.84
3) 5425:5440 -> 5439.25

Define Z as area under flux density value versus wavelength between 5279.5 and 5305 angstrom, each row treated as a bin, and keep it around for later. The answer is 253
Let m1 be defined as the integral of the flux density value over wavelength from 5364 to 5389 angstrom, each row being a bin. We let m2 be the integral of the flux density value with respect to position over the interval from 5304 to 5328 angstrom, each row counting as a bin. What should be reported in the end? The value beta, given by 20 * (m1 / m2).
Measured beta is 21.2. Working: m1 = 250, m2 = 236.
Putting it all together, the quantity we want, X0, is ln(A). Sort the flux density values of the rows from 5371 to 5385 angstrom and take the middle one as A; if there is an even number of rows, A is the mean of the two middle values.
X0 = 2.33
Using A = 10.2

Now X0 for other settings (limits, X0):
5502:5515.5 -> 2.24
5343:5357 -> 2.32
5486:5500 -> 2.23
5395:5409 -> 2.20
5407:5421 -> 2.26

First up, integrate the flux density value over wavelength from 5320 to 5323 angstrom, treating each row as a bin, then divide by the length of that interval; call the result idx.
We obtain 9.4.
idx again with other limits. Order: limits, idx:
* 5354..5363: 10.8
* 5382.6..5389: 10.3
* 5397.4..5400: 8.7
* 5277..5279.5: 9.7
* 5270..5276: 9.2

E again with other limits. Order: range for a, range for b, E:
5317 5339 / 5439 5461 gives -7.6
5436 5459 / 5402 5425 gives -8.3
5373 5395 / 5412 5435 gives -8.2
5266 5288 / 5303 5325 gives -7.8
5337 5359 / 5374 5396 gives -7.5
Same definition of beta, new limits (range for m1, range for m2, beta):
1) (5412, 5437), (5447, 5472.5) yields 20.0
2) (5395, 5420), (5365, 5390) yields 18.6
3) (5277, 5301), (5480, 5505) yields 19.6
